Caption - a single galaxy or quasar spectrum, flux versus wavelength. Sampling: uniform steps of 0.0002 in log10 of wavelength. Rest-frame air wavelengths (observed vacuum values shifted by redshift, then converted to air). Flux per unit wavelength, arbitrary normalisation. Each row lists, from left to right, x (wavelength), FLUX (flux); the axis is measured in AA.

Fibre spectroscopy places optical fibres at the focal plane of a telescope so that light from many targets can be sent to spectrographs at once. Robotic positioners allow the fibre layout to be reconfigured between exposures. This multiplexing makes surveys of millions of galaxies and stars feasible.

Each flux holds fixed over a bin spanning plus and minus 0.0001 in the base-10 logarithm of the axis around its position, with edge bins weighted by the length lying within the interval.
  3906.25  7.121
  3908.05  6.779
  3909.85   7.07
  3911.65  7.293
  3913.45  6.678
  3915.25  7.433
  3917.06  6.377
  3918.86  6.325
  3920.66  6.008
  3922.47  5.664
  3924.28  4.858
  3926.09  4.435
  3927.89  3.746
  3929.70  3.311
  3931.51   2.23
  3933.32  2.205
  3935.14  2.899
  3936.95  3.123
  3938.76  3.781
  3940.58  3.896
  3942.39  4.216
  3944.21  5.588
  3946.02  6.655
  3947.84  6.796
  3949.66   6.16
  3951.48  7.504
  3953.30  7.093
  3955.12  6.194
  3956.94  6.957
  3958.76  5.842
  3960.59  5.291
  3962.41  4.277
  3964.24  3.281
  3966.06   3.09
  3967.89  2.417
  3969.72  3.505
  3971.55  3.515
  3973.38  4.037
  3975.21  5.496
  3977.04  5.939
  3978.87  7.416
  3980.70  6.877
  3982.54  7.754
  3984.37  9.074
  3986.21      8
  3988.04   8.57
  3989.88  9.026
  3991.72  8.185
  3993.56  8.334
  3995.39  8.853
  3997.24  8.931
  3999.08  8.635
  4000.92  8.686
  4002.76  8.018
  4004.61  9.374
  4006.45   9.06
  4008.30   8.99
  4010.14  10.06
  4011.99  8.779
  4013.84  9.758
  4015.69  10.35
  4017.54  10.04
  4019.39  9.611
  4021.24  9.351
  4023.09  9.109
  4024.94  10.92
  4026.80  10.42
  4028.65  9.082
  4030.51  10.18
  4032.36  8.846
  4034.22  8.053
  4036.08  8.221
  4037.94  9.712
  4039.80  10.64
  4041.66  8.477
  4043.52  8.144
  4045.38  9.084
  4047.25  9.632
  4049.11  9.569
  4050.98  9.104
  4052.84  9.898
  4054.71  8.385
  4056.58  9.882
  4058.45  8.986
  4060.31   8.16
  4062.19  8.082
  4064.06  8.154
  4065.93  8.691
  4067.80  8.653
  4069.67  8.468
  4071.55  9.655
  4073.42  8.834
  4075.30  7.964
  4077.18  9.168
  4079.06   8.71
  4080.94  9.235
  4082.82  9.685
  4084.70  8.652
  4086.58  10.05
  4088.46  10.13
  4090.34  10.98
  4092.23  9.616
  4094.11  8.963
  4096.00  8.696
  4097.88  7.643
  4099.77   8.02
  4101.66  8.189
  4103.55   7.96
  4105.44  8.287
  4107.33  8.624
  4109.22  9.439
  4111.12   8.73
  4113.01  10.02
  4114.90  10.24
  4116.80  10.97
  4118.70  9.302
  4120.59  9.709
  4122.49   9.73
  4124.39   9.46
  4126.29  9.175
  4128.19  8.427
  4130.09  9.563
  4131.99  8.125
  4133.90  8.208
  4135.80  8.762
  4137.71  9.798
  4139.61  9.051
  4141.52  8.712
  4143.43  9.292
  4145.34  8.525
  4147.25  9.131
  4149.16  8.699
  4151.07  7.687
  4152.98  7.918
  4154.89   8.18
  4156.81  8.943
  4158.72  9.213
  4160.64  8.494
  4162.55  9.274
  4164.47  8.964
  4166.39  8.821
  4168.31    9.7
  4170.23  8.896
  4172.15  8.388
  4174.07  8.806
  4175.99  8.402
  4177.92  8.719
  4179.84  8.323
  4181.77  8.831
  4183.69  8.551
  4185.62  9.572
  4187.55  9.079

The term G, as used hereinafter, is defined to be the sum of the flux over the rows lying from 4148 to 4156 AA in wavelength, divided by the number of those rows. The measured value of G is 8.1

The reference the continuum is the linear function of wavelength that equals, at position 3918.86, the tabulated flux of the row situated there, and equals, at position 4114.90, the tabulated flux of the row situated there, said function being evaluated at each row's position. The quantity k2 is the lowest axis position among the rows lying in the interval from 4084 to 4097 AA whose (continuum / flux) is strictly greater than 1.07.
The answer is 4084.70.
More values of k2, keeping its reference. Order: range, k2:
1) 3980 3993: 3980.70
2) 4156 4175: 4156.81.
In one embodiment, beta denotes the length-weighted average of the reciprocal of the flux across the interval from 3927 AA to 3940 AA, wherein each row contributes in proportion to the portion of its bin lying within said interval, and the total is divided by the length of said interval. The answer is 0.341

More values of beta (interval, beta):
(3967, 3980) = 0.243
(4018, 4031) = 0.102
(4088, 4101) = 0.112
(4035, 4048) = 0.111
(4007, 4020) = 0.104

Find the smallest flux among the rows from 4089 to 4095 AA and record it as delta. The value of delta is 8.963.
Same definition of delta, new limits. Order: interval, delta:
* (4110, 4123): 8.73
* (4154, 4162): 8.18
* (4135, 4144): 8.712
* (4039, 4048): 8.144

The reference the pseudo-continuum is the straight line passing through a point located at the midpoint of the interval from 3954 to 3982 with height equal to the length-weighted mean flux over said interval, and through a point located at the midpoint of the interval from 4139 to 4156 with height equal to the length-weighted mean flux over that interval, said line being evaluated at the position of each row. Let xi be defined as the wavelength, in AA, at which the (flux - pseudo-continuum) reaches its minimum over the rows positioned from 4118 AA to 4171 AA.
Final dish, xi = 4151.07 AA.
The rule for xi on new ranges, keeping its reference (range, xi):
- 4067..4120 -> 4097.88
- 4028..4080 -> 4075.30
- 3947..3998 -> 3967.89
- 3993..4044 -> 4043.52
